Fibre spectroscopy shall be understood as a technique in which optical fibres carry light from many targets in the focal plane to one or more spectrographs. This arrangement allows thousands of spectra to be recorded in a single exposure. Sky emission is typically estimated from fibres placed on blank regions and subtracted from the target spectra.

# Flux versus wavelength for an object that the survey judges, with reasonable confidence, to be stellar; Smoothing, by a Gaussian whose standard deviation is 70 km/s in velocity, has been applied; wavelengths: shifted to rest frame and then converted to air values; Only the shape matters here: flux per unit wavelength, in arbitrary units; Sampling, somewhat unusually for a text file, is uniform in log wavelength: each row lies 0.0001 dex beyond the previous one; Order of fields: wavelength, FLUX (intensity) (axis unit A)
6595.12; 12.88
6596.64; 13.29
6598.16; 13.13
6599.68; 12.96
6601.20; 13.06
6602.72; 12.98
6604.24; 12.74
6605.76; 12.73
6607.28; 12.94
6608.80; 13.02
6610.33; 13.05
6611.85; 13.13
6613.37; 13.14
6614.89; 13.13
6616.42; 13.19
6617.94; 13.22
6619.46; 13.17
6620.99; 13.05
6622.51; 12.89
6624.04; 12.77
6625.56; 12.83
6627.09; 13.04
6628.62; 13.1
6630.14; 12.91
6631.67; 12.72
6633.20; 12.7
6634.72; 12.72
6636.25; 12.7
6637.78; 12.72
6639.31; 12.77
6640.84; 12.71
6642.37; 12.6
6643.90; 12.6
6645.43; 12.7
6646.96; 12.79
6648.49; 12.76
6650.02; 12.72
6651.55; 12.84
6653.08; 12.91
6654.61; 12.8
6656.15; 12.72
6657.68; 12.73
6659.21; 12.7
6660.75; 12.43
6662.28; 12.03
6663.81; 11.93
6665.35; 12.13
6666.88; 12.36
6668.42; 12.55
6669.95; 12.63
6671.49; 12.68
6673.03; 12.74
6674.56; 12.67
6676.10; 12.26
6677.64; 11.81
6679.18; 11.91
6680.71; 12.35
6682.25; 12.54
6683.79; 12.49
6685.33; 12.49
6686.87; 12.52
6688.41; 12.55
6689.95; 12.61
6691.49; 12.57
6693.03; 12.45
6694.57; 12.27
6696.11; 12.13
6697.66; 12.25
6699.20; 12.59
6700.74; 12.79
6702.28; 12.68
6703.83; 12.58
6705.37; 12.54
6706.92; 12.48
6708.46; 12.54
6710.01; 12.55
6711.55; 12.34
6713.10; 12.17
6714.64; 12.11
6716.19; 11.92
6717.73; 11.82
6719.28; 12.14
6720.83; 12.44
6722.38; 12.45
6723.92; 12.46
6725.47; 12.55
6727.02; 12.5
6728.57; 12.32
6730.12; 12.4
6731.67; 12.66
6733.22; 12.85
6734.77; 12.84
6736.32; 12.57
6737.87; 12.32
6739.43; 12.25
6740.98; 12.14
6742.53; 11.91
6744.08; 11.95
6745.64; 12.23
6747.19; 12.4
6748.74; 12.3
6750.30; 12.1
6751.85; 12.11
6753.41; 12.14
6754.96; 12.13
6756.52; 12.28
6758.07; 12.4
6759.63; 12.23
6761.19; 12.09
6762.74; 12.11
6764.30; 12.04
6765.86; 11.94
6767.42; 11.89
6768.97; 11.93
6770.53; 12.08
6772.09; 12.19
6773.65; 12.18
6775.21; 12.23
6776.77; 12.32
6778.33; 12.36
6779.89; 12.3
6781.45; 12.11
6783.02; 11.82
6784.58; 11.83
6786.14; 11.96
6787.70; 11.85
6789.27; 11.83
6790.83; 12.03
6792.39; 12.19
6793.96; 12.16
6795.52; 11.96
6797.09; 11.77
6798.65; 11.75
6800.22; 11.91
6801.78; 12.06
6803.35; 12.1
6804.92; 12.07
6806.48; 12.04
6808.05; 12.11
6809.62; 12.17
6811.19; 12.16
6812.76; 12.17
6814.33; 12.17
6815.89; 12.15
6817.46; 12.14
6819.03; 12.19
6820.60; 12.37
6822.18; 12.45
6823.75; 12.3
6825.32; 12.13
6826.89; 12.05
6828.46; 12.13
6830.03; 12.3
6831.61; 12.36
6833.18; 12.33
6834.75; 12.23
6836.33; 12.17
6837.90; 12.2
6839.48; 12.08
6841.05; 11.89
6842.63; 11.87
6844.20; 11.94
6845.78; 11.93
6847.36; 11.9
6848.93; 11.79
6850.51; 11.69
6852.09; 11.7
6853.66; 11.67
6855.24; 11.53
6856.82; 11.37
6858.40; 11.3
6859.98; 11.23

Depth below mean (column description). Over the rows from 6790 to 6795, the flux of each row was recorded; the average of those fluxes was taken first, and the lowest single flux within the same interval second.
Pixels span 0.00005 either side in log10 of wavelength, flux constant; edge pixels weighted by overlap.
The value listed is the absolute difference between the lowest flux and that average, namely 0.10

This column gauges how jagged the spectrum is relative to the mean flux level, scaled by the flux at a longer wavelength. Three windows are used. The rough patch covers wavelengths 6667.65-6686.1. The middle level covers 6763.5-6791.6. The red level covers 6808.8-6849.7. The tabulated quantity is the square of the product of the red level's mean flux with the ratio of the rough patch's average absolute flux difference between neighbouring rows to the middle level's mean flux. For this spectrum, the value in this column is 0.030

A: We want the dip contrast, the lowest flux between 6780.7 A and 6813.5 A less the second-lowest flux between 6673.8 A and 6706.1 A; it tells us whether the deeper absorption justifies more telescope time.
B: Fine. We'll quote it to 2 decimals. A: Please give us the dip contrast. -0.16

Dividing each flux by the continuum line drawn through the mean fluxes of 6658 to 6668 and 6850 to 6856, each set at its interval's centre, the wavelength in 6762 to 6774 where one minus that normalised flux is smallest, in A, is 6772.09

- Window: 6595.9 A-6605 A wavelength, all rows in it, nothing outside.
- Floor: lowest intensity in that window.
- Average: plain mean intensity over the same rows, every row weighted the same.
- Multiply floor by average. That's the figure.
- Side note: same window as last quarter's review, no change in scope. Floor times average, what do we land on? 166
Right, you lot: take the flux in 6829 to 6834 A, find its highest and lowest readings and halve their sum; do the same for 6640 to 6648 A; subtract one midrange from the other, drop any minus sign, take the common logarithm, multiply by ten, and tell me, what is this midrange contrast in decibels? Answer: -4.4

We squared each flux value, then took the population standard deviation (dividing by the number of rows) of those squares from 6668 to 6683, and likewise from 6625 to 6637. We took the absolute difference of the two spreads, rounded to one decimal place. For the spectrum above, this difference 3.8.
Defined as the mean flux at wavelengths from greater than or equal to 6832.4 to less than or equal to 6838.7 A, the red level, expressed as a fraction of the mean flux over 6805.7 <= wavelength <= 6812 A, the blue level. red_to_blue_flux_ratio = 1.01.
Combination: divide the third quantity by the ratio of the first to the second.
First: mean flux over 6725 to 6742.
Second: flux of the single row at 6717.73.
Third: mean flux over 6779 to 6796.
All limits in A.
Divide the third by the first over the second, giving 11.4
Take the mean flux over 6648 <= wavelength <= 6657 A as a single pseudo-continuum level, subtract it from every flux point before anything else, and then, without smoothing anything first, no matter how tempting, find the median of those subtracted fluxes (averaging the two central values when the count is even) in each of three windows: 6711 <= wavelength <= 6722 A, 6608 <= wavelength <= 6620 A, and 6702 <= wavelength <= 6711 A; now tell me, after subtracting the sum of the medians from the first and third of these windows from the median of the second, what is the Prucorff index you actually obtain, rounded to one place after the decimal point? 1.2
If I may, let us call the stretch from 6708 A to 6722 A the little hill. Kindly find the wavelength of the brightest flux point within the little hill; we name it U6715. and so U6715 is 6710.01 A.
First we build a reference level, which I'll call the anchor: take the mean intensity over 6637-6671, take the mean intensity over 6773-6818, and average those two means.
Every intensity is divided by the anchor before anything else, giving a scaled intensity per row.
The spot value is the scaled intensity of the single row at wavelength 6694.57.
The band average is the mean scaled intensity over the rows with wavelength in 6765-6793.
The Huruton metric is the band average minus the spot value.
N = -0.017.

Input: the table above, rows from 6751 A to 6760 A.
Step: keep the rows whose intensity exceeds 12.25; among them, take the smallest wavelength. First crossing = 6756.52 A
